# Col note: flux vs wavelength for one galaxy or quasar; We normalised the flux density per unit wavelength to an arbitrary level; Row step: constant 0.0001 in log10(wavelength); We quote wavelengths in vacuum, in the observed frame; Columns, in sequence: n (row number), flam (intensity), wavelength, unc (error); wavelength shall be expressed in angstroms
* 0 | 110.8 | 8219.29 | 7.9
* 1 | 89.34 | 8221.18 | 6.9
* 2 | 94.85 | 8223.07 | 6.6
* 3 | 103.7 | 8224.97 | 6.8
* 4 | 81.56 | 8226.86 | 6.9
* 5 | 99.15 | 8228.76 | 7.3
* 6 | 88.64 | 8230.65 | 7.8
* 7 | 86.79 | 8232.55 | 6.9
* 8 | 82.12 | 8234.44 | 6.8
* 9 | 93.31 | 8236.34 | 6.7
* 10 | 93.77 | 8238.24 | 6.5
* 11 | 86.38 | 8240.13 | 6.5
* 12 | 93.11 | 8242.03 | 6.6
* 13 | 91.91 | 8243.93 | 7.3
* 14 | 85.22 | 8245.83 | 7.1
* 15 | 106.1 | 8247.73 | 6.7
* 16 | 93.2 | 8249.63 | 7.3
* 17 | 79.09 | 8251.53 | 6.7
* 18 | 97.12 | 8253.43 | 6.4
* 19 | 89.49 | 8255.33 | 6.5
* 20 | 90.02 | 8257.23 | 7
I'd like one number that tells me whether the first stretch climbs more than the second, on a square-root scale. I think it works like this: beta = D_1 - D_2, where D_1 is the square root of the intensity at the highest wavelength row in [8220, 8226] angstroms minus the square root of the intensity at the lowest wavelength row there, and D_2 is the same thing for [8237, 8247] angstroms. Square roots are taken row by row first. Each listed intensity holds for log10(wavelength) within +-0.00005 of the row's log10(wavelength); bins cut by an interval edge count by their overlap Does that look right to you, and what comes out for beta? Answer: 1.2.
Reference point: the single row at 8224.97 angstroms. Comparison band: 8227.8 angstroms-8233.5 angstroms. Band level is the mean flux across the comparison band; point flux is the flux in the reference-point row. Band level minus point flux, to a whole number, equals -12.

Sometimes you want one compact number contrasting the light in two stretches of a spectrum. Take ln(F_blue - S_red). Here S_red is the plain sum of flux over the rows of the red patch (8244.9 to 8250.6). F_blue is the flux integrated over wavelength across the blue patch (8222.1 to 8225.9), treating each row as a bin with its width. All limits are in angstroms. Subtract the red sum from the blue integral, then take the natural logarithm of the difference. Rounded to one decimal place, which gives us 4.5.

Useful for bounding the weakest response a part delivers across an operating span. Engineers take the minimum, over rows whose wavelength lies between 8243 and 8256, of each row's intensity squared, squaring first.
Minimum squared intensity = 6255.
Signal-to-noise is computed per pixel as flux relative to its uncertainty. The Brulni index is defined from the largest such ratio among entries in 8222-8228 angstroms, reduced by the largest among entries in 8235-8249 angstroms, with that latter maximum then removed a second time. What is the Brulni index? -16.4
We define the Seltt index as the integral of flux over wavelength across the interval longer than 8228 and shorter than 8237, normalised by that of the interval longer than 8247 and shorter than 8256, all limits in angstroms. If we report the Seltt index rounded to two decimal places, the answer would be 0.97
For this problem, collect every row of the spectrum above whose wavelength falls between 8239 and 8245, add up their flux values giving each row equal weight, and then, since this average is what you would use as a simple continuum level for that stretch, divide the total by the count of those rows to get 90.5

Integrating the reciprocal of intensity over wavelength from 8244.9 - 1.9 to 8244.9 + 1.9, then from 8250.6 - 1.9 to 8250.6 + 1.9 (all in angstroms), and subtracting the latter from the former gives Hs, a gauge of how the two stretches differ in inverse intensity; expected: -0.0015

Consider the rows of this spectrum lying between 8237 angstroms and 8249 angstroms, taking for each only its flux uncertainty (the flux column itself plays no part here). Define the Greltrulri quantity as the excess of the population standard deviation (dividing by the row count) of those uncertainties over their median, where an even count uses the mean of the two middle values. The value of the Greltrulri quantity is -6.34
